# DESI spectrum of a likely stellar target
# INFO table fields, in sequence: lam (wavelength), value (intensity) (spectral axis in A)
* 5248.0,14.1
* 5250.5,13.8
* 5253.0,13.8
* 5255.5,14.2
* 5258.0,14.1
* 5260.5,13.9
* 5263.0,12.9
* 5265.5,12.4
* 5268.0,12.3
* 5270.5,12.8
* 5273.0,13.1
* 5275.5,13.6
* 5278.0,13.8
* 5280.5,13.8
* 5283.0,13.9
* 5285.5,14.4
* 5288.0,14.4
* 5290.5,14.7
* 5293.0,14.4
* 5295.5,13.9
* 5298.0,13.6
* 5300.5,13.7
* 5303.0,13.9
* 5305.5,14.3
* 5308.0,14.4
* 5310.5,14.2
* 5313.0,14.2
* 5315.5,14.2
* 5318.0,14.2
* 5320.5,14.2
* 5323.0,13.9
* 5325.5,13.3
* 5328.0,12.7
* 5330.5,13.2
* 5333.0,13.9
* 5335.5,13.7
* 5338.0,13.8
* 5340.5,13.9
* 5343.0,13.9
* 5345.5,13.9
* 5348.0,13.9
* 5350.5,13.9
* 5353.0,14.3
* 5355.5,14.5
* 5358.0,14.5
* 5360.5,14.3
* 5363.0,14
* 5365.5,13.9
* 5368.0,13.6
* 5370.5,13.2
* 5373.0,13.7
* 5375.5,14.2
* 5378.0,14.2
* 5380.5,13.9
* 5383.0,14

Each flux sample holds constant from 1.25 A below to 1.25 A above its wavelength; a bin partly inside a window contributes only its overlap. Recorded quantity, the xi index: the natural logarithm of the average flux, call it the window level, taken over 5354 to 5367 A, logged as 2.66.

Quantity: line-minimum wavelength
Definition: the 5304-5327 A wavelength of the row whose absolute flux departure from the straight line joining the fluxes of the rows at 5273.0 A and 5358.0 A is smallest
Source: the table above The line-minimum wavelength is 5323.0 A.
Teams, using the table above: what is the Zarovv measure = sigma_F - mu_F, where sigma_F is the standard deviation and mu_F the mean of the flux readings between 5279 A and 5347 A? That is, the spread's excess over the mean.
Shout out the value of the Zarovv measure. -13.5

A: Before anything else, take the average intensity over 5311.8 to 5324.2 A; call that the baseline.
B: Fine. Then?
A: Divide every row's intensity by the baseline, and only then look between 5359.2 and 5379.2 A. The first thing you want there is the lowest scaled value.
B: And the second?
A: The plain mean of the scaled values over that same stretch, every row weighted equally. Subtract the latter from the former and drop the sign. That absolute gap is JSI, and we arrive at 0.049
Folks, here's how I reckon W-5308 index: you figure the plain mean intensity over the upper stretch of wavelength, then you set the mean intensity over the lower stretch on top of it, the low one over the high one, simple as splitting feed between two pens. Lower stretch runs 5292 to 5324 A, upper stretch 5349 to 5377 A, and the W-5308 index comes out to 1.01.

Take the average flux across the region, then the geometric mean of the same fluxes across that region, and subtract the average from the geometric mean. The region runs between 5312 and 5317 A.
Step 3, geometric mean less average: 0.000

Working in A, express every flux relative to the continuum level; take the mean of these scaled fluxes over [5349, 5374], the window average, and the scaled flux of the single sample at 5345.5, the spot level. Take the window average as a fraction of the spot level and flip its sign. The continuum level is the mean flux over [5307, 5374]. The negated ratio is -1.01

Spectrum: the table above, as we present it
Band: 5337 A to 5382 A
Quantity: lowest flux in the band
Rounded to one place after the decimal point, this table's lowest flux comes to 13.2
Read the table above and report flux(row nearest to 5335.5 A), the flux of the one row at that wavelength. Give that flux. 13.7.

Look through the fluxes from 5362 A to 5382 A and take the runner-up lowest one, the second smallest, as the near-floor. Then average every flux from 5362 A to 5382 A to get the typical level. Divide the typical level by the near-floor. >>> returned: 1.017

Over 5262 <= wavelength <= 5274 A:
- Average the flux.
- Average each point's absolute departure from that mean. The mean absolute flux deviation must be 0.28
